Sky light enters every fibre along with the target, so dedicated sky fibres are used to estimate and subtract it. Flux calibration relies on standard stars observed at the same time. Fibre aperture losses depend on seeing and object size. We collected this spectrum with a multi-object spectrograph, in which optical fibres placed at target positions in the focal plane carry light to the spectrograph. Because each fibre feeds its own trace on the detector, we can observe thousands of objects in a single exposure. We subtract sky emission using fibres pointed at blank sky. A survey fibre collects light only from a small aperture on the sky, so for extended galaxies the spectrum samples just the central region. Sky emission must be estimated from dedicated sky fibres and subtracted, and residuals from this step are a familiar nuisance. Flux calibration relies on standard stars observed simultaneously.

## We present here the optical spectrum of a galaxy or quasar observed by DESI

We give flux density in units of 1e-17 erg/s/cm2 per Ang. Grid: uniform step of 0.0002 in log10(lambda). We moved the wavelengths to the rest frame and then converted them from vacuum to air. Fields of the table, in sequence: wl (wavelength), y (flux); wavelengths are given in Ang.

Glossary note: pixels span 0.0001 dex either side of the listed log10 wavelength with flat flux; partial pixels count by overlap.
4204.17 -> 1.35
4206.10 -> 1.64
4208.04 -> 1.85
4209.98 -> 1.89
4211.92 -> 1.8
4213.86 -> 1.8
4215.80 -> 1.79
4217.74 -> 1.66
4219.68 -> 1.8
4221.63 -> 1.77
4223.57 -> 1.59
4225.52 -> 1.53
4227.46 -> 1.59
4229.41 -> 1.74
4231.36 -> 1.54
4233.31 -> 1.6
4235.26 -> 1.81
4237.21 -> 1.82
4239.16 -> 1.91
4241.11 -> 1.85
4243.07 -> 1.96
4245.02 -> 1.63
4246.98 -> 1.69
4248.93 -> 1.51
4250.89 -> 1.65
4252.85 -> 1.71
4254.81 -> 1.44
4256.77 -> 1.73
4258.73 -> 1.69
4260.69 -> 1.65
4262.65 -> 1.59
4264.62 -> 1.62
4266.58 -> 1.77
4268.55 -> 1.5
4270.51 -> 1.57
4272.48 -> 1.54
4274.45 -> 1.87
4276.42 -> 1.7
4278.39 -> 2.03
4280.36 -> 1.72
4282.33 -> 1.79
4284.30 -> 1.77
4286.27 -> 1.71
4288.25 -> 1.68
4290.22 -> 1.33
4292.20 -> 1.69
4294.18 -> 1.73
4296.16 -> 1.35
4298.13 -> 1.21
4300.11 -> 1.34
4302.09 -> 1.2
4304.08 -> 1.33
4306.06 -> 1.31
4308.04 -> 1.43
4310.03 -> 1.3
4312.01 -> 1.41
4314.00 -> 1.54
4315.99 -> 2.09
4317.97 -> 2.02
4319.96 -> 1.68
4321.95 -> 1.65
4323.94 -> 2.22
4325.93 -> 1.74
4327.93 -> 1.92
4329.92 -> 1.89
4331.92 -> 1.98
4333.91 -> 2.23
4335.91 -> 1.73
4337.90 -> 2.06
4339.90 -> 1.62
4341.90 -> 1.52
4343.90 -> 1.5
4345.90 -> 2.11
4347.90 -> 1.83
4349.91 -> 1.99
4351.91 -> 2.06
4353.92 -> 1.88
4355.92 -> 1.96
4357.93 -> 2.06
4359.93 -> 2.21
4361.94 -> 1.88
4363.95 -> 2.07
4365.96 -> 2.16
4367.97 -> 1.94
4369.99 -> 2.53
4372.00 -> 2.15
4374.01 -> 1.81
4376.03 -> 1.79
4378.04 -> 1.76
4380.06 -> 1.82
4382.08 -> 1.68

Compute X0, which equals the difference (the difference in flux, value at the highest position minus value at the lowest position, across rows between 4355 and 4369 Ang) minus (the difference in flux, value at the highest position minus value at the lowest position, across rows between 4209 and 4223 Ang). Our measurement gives 0.1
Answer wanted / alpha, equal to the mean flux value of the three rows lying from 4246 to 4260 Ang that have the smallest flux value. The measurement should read 1.53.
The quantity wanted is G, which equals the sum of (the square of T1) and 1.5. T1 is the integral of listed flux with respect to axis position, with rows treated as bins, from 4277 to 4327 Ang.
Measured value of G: 6498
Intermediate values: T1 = 81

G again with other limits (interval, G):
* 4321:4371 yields 9508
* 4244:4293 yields 6646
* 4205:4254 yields 7130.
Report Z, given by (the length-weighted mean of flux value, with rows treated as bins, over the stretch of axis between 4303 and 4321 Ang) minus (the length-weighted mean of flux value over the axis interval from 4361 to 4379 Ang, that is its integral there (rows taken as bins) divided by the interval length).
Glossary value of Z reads -0.44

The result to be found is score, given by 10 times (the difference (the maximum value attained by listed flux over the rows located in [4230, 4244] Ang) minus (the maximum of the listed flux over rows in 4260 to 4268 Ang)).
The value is 2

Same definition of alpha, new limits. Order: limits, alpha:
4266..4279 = 1.54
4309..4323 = 1.42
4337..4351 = 1.55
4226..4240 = 1.58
